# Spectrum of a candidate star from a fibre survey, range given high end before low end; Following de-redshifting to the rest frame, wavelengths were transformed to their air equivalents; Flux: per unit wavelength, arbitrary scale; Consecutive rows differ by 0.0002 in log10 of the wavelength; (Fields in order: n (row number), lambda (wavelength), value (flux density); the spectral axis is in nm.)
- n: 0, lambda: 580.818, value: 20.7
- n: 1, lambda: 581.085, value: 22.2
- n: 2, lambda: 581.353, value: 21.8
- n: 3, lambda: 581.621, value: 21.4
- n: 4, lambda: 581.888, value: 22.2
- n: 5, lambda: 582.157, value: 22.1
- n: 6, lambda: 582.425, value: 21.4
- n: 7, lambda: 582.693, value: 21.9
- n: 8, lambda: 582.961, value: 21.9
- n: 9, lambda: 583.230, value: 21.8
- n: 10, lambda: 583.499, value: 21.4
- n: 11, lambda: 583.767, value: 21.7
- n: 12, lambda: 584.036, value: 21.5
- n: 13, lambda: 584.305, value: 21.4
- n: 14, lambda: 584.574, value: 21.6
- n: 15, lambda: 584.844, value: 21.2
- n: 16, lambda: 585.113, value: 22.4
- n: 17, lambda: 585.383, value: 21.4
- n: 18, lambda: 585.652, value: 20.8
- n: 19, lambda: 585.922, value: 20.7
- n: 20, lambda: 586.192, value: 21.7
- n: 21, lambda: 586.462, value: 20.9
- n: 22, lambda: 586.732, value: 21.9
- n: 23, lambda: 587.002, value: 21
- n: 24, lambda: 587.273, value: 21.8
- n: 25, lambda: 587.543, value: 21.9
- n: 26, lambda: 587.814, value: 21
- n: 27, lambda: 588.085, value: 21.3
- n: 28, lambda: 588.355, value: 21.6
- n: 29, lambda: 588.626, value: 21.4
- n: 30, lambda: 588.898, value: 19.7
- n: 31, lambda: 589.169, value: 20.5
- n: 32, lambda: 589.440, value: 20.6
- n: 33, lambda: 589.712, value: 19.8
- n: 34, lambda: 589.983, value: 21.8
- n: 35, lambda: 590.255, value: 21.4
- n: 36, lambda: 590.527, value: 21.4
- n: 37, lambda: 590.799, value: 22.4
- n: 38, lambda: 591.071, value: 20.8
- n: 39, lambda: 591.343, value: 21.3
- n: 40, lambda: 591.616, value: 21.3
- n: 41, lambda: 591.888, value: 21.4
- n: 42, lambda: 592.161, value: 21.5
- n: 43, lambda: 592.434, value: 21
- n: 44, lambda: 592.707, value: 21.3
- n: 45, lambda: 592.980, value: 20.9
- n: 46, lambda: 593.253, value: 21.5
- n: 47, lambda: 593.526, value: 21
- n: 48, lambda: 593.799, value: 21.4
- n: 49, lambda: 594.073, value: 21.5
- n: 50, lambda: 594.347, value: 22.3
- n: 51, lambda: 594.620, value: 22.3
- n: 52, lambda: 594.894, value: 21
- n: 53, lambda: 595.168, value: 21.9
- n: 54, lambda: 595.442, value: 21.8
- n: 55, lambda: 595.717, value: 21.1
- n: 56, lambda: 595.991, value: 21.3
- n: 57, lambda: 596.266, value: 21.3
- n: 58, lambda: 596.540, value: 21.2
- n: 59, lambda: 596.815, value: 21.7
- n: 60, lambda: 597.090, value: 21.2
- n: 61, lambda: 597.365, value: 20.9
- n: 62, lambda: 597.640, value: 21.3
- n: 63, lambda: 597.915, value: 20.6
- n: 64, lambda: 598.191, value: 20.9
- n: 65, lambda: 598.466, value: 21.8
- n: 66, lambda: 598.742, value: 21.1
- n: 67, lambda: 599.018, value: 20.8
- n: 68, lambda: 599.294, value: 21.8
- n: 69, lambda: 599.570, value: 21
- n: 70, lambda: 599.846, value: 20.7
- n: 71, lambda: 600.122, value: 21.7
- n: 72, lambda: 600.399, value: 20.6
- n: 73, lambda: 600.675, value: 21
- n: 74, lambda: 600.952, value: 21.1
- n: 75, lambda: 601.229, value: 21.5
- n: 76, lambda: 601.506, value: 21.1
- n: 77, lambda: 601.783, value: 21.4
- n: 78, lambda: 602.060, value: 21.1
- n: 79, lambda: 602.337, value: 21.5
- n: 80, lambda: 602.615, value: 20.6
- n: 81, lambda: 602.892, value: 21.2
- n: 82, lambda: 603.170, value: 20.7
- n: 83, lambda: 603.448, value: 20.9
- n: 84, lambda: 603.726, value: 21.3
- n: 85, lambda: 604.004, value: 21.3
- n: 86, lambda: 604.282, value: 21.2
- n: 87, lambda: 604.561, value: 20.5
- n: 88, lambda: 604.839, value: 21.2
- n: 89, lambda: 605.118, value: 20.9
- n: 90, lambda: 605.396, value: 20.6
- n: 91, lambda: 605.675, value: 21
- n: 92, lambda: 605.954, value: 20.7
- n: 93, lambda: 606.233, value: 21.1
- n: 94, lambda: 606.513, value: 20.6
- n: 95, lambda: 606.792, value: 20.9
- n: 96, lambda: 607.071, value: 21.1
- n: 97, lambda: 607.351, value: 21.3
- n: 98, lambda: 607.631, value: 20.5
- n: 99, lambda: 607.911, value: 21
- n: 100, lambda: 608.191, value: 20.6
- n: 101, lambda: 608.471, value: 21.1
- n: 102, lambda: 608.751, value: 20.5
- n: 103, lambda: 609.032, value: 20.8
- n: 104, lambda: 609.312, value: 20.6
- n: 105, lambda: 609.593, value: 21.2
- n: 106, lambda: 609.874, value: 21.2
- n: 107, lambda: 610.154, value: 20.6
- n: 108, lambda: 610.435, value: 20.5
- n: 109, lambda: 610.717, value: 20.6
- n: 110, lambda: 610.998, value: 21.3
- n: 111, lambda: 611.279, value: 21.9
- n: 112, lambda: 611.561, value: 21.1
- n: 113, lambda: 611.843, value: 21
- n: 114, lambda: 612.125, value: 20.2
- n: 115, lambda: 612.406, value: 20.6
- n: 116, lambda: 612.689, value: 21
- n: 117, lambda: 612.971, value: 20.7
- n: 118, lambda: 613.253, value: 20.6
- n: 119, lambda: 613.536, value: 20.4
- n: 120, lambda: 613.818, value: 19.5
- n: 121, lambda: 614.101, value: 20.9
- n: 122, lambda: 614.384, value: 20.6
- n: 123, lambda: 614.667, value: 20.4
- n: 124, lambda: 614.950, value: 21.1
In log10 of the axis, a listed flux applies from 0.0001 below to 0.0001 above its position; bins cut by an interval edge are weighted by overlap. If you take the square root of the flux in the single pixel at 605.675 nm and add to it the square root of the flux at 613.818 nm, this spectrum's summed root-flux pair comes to 9.00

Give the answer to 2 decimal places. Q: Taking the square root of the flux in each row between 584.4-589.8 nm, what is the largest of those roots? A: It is 4.73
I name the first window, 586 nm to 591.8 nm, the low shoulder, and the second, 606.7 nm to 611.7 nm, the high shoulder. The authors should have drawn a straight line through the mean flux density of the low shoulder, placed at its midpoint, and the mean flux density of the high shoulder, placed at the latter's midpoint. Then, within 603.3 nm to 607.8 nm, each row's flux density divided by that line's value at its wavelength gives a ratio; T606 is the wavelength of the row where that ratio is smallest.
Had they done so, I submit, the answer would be 604.561 nm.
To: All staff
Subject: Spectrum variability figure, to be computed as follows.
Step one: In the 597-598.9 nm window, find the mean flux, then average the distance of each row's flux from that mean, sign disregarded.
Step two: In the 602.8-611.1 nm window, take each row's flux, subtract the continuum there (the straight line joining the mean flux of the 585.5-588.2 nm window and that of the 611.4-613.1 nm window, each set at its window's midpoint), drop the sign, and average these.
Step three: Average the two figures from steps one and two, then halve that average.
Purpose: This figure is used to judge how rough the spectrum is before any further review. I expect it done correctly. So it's 0.132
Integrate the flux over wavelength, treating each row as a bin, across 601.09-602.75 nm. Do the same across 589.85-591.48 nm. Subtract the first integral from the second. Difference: -0.1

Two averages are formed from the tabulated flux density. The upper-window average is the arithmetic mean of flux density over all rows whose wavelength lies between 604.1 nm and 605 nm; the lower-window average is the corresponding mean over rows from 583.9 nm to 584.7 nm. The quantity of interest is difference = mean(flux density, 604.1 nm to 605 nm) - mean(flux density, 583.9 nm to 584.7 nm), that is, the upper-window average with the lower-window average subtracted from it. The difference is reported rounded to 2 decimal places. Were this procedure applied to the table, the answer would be -0.53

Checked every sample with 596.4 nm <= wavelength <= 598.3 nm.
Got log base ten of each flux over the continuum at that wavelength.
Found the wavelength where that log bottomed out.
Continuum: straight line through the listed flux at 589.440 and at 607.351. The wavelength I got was 597.915 nm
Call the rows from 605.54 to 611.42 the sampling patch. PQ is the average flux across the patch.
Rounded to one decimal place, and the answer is 20.9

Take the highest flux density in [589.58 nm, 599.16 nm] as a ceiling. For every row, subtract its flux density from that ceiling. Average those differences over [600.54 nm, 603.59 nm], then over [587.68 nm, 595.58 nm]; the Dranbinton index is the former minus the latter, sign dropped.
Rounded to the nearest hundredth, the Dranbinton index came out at 0.18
